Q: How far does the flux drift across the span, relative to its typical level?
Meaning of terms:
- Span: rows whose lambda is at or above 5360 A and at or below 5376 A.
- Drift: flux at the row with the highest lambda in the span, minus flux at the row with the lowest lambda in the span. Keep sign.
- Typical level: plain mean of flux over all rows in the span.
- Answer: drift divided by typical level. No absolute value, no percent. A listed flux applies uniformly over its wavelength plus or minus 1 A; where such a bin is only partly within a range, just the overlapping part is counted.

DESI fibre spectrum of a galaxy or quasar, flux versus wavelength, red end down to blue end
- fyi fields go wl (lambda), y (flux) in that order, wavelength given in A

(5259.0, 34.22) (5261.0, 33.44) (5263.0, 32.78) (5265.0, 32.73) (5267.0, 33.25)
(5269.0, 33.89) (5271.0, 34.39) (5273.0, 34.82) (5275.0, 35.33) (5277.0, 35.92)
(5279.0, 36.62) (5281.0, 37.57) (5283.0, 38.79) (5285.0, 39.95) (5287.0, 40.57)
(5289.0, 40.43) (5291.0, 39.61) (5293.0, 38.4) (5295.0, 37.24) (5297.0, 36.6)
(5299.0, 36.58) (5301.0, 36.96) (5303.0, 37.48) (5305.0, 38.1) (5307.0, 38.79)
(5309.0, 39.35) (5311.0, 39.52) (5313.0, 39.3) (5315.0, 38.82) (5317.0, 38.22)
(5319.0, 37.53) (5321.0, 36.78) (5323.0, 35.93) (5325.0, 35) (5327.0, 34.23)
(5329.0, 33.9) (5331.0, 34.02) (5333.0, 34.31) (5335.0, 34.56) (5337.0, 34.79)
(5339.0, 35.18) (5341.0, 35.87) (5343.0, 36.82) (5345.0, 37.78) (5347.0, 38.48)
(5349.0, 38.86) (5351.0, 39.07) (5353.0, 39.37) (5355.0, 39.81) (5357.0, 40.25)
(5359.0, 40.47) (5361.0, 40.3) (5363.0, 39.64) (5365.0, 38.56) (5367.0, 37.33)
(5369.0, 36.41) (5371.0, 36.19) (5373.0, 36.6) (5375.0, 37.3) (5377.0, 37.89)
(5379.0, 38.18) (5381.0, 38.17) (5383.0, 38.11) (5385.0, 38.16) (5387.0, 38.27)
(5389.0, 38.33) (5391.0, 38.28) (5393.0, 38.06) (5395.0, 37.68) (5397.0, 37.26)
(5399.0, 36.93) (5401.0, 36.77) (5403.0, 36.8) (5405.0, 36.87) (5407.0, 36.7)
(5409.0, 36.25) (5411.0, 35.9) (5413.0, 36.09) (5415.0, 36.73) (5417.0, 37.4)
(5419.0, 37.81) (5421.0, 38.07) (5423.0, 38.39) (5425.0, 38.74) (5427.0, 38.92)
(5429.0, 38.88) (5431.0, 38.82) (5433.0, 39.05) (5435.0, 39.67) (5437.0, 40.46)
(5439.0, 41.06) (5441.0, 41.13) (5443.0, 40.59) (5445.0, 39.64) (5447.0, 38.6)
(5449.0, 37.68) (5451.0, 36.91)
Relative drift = -0.079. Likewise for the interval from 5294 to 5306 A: 0.023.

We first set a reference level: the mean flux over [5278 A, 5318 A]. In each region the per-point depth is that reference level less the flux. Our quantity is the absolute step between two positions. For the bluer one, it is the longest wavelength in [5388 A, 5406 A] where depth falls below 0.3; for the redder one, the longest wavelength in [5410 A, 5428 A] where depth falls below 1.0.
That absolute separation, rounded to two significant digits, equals 36 A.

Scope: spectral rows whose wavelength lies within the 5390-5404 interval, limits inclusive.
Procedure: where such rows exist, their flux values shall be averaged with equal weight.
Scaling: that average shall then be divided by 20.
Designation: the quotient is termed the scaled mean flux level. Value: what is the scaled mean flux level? 1.87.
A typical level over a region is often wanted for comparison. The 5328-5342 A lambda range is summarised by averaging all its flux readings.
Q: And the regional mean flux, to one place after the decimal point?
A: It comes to 34.7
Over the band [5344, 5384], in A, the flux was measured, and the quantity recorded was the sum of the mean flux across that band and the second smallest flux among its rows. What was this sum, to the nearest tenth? 74.8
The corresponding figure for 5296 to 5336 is 70.8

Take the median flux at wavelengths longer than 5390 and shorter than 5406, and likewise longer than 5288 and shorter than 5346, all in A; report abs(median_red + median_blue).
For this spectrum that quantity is 74.1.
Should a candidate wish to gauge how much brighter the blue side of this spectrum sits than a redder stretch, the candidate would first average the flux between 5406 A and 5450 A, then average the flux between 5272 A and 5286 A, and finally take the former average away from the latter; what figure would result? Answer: -1.5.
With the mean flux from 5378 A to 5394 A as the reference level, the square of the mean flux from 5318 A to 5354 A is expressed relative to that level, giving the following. 34.4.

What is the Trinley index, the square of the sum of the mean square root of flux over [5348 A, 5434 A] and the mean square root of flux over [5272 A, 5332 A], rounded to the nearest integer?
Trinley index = 151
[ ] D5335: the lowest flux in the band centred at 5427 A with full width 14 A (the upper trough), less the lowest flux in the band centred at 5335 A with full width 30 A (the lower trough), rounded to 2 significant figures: 4.2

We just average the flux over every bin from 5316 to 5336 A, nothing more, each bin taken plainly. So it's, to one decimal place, 35.4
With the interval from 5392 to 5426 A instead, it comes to 37.2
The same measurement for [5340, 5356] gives 38.3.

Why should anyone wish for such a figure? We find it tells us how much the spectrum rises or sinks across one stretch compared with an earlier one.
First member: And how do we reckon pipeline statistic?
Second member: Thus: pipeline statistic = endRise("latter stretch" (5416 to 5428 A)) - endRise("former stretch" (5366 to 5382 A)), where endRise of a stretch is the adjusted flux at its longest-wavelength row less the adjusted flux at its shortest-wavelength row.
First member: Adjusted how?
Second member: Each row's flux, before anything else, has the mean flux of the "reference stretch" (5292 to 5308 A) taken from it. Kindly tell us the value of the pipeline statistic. 0.7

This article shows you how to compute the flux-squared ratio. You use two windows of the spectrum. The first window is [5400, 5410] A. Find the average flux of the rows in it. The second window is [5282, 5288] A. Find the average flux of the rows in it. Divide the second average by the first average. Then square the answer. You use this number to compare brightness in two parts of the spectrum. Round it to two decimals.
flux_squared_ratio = 1.18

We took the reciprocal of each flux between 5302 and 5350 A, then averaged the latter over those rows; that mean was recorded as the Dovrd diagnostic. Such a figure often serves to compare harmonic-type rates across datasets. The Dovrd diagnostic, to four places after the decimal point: 0.0272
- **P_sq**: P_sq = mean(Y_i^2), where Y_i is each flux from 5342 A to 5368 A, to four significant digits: 1521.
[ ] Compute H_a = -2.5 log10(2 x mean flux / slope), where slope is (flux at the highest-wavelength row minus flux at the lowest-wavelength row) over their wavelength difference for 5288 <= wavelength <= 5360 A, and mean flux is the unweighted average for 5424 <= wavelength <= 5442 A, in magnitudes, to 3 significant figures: -12.9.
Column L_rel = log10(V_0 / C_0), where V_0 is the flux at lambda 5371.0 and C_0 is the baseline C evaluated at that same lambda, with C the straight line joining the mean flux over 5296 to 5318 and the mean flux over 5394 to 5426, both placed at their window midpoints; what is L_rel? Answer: -0.016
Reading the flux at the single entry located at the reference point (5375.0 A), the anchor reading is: 37.3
